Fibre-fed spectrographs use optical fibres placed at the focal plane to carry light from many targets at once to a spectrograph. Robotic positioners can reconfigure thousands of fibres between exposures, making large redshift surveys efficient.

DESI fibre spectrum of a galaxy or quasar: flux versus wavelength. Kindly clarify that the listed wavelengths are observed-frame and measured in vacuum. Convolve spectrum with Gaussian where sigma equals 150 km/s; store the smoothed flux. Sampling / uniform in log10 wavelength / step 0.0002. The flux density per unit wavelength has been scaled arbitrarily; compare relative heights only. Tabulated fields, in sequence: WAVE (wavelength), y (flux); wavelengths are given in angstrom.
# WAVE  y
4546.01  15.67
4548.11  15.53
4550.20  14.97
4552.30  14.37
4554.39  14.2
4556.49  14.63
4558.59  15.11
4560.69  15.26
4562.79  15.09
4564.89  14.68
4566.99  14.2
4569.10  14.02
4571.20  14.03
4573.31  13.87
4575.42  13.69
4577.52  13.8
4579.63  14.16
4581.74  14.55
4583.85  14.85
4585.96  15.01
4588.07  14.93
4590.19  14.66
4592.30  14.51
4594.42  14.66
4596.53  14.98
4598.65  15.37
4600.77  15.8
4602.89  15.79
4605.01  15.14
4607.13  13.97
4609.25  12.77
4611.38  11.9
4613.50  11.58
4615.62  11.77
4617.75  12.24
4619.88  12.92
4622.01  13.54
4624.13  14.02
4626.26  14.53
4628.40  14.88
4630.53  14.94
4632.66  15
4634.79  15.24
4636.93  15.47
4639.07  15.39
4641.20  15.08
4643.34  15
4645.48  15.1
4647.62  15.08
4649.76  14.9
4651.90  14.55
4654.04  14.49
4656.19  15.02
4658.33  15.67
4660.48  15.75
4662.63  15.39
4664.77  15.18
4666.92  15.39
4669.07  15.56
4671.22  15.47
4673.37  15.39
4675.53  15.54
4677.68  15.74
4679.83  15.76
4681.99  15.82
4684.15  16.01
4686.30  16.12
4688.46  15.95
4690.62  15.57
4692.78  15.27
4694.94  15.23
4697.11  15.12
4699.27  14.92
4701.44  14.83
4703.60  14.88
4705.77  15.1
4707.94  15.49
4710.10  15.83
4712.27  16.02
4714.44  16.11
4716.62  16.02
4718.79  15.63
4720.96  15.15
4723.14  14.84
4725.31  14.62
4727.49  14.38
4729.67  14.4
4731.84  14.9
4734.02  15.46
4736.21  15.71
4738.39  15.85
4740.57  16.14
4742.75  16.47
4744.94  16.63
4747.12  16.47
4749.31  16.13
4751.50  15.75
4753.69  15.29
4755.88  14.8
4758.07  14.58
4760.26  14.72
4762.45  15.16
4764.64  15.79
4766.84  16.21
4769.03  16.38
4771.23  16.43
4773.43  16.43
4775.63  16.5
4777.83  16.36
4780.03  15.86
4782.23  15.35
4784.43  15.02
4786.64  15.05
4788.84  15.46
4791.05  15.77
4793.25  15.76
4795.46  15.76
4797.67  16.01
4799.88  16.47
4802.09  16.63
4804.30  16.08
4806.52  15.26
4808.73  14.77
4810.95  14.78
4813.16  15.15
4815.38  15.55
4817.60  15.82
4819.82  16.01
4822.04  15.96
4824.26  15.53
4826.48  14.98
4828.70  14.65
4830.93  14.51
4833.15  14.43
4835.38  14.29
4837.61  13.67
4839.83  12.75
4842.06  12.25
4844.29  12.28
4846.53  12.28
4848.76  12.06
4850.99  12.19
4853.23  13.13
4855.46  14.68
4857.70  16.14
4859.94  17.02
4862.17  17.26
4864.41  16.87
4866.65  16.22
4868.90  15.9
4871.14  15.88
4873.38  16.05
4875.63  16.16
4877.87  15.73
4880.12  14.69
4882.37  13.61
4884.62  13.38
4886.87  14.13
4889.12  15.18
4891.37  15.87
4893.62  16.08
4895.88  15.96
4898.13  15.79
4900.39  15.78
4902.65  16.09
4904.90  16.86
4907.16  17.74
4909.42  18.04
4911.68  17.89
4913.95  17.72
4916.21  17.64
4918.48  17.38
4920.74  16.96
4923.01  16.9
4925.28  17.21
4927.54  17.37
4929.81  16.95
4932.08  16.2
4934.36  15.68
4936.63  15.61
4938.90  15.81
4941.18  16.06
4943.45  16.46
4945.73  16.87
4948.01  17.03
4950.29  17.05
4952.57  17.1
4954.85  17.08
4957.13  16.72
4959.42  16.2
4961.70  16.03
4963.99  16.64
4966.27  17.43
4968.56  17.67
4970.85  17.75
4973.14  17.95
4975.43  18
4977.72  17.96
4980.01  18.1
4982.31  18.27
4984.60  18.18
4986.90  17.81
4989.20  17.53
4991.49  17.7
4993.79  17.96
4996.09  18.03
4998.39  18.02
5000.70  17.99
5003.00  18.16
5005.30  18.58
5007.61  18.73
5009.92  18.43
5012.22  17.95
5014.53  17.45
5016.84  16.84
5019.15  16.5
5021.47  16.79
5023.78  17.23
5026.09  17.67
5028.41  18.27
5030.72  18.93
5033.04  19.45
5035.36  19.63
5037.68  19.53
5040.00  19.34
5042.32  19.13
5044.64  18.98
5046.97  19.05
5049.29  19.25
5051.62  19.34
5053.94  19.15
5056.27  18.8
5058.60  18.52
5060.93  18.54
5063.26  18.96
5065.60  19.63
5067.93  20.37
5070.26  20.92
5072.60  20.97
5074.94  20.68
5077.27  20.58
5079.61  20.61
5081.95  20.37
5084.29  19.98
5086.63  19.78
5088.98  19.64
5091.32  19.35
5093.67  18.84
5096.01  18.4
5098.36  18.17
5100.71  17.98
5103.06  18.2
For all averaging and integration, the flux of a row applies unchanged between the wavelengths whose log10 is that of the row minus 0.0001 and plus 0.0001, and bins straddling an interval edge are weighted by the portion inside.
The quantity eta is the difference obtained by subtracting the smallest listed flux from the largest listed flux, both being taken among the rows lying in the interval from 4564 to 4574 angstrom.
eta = 0.8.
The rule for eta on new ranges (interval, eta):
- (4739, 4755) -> 1.3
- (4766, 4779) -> 0.3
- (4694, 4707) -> 0.4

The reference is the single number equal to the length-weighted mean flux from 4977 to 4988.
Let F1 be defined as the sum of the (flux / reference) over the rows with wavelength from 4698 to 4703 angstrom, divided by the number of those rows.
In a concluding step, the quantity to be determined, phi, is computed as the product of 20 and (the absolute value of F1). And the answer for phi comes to 16.5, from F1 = 0.82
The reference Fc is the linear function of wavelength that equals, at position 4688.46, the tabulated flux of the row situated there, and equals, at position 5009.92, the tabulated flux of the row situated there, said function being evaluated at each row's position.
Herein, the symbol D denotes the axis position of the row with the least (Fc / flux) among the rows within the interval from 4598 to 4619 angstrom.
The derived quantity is 4600.77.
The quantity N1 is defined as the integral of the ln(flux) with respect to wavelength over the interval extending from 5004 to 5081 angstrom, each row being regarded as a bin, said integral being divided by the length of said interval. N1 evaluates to 2.94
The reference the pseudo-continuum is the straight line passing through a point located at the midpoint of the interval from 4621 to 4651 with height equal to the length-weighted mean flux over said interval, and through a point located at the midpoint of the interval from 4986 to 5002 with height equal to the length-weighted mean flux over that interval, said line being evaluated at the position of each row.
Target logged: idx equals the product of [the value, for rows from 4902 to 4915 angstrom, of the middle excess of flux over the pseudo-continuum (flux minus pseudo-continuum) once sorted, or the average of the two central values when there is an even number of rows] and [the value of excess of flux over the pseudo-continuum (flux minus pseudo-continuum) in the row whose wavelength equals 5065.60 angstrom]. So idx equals 0.7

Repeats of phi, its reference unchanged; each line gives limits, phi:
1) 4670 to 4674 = 17.1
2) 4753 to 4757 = 16.7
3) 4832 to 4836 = 15.9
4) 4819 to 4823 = 17.7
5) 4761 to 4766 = 17.1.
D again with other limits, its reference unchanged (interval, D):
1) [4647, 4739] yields 4686.30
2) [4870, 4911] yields 4909.42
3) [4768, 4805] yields 4775.63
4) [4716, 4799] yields 4744.94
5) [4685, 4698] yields 4686.30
